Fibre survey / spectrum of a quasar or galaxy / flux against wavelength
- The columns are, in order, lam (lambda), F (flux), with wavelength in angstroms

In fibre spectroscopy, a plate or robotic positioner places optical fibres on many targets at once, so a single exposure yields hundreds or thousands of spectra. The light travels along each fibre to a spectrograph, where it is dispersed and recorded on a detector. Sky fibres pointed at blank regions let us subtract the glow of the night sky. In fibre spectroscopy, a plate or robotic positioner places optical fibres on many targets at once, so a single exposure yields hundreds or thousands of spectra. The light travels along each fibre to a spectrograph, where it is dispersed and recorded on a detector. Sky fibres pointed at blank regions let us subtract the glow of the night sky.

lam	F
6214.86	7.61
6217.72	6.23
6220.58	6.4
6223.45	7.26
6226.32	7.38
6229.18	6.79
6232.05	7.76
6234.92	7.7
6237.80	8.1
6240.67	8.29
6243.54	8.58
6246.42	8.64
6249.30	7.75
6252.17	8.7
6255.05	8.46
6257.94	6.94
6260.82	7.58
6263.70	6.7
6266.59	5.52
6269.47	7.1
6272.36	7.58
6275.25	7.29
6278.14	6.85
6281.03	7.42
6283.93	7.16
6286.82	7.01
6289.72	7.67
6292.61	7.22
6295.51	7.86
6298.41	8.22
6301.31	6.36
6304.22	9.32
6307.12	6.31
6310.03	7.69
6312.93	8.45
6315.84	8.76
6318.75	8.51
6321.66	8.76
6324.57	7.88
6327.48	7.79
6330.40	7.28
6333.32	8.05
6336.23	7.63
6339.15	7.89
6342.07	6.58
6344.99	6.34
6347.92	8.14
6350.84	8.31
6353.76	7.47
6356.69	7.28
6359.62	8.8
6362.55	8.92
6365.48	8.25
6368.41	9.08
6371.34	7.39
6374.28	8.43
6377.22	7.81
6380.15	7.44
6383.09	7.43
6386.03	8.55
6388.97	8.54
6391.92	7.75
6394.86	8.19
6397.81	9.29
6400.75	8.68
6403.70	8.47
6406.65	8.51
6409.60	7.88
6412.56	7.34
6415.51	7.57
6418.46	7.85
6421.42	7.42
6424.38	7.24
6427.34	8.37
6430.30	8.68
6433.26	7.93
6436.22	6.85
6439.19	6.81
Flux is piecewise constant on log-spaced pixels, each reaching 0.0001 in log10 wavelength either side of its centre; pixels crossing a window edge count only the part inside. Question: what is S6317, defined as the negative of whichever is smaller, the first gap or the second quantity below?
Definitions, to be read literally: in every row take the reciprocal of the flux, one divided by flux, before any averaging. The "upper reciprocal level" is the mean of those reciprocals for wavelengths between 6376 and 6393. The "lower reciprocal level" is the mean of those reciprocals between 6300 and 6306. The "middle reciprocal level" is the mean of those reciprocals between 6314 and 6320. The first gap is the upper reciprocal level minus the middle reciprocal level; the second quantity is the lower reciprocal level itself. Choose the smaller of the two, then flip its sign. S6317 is -0.011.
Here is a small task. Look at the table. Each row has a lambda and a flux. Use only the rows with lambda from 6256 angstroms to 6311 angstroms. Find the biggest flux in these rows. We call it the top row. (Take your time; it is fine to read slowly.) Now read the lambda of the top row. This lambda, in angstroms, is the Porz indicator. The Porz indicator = 6304.22 angstroms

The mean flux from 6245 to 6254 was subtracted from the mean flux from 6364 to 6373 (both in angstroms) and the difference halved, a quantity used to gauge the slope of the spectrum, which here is -0.1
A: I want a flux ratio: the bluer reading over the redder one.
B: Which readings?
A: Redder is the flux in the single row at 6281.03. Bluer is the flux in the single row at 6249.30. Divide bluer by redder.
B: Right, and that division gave 1.04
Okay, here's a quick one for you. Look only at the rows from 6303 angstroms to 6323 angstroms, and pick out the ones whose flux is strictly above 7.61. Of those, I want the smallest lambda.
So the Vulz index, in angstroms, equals 6304.22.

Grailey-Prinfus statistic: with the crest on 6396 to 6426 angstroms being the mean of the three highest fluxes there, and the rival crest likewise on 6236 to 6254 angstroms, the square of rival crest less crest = 0.03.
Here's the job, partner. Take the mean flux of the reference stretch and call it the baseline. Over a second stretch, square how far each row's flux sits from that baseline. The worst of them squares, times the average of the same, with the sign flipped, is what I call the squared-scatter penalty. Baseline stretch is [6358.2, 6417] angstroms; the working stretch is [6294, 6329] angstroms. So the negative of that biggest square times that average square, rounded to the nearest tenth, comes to -2.9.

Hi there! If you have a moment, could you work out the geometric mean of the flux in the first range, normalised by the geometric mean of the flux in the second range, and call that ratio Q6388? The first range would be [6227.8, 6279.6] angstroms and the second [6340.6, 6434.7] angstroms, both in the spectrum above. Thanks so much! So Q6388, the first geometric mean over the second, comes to 0.94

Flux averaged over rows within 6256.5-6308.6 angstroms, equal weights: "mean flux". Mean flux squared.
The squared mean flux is 52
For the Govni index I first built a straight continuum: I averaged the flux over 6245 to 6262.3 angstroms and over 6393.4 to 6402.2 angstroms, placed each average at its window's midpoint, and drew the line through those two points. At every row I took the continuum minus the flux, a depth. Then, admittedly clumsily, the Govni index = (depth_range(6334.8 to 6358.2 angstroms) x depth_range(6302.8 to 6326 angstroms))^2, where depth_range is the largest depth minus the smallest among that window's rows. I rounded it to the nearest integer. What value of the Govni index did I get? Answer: 34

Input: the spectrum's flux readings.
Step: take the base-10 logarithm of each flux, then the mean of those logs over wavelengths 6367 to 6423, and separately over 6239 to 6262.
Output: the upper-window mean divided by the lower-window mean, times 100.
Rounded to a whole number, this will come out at 100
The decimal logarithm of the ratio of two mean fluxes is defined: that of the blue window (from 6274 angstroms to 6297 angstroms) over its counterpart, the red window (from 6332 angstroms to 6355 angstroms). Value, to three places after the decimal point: -0.014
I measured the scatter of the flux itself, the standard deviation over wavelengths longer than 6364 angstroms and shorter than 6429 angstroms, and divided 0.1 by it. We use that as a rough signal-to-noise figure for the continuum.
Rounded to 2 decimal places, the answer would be 0.17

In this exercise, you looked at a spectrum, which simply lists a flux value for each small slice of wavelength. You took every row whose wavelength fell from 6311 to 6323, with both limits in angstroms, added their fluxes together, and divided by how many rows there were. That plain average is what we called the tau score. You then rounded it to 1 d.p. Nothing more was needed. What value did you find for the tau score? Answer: 8.6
